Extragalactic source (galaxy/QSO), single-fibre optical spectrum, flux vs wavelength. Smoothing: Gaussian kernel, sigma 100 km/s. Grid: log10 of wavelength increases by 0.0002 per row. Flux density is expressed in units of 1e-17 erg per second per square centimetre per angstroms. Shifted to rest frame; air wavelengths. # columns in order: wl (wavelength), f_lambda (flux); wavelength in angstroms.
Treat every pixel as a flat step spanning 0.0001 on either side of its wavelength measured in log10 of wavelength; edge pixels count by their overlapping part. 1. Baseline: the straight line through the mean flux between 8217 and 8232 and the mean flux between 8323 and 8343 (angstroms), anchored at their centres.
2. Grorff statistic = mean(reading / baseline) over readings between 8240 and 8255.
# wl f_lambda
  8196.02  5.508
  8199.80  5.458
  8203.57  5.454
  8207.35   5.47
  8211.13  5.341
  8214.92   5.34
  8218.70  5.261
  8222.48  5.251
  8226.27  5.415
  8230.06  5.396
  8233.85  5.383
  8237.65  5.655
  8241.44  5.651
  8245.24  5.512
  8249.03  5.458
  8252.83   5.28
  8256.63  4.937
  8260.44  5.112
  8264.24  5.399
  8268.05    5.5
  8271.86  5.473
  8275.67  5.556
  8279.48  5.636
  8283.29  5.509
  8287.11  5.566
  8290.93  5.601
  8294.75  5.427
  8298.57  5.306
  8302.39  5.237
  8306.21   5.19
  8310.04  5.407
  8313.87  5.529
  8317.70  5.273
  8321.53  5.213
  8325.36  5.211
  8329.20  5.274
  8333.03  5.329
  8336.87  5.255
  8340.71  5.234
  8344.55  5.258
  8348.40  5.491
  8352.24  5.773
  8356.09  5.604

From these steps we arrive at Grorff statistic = 1.03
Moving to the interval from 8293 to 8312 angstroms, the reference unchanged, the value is 1.01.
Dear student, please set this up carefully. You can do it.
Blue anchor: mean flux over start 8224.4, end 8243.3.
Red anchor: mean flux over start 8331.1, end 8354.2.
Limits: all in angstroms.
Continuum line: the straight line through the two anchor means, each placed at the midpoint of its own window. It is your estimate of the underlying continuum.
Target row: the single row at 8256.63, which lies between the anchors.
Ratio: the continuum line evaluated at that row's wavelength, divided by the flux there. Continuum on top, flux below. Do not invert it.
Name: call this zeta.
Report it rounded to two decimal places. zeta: 1.11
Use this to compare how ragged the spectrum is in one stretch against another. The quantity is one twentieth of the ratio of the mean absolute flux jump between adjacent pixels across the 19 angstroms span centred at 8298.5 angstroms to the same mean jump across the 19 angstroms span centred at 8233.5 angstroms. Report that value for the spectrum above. 0.067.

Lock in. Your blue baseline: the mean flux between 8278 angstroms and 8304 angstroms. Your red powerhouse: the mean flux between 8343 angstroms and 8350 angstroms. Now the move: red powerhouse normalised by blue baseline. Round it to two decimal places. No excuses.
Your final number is 0.98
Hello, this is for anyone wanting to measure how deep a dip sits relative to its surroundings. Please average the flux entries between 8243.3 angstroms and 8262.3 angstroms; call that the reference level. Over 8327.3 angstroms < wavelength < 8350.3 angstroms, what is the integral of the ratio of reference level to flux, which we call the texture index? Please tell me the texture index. 22.8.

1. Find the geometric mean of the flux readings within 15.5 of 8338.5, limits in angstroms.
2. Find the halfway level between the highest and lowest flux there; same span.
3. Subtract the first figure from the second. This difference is 0.14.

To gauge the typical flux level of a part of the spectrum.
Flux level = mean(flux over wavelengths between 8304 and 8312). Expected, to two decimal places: 5.30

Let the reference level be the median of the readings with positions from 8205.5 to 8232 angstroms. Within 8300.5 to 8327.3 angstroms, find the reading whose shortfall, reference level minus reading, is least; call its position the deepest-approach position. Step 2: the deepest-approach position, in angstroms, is 8313.87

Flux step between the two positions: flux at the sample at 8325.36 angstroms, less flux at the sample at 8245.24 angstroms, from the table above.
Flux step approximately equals -0.30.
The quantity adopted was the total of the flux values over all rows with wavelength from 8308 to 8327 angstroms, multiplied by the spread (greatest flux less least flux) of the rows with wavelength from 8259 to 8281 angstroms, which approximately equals 14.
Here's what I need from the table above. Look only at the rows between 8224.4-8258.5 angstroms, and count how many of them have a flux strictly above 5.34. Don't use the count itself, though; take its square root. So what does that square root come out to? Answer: 2.65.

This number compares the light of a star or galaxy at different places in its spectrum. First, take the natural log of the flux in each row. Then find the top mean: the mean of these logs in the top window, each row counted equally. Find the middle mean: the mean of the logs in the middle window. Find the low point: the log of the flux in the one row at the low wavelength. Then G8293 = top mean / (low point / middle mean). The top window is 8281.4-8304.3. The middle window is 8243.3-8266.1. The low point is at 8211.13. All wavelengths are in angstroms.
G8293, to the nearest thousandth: 1.682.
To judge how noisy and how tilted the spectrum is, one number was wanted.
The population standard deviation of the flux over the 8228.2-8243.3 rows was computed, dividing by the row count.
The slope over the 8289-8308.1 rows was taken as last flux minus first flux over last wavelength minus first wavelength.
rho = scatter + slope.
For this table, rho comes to 0.10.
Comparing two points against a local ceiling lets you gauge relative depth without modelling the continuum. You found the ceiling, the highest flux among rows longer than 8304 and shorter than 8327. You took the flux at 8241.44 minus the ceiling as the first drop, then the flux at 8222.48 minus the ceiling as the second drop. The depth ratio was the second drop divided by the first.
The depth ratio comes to -2.3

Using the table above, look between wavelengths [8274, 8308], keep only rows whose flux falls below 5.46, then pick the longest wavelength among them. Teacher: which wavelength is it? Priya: 8306.21 angstroms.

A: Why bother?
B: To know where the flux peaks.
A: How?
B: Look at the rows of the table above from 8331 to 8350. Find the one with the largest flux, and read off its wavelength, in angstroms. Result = 8348.40 angstroms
